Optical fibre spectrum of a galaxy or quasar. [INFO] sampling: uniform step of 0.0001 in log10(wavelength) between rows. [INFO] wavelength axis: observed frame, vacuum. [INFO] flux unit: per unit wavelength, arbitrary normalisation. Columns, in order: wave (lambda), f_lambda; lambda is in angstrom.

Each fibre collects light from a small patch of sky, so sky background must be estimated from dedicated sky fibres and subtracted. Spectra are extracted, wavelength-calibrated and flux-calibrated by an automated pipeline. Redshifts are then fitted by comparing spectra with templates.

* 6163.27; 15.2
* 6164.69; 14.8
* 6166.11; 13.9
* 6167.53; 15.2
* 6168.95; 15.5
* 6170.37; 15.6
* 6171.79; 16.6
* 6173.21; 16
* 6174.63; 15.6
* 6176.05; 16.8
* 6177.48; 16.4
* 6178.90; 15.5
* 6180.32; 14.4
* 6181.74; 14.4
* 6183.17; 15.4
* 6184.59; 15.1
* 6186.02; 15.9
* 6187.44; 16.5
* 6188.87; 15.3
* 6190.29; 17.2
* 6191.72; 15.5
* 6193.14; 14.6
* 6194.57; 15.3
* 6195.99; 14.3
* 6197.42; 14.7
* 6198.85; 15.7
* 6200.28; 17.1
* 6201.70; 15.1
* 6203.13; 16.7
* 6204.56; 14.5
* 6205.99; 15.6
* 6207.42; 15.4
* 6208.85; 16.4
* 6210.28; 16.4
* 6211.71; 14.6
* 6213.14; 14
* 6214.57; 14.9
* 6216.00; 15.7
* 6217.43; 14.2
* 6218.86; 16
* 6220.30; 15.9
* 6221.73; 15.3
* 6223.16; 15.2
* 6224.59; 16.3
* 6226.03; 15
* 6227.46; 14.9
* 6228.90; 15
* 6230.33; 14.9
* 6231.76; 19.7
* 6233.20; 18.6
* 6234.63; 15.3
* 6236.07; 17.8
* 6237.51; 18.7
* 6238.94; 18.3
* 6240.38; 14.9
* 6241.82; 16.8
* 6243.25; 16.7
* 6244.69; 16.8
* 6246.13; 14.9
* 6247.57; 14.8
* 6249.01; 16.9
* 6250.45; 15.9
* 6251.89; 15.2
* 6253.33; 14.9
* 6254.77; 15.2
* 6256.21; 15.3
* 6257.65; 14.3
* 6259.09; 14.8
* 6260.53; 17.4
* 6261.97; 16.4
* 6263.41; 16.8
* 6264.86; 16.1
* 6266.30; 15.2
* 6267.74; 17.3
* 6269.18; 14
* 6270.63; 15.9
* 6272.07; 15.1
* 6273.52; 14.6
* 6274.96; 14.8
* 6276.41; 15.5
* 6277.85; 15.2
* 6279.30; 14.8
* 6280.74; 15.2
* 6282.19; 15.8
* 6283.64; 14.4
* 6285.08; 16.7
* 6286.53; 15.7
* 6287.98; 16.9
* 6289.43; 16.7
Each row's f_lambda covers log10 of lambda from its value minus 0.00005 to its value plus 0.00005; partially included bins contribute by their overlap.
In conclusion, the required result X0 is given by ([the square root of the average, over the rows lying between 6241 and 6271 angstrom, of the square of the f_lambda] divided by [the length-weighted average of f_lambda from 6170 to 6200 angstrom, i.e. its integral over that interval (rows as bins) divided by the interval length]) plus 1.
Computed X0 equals 2.02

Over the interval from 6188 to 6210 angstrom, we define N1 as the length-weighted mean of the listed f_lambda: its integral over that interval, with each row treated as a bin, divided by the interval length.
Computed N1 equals 15.6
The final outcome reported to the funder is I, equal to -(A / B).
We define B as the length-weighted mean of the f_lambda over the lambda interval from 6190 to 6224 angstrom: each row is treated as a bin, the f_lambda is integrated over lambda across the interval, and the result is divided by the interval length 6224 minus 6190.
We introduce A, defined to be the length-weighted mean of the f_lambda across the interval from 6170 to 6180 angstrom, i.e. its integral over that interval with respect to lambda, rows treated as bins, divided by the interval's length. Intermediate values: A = 16.0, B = 15.4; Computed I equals -1.04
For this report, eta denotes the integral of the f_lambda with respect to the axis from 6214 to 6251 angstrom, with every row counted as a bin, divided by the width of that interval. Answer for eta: 16.1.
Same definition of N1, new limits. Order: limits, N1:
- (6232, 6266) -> 16.2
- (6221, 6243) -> 16.5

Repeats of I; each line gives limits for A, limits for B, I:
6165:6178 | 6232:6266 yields -0.97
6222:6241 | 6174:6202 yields -1.06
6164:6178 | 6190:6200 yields -1.02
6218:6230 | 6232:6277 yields -0.96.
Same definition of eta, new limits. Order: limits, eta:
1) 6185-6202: 15.6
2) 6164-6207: 15.5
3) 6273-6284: 15.1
